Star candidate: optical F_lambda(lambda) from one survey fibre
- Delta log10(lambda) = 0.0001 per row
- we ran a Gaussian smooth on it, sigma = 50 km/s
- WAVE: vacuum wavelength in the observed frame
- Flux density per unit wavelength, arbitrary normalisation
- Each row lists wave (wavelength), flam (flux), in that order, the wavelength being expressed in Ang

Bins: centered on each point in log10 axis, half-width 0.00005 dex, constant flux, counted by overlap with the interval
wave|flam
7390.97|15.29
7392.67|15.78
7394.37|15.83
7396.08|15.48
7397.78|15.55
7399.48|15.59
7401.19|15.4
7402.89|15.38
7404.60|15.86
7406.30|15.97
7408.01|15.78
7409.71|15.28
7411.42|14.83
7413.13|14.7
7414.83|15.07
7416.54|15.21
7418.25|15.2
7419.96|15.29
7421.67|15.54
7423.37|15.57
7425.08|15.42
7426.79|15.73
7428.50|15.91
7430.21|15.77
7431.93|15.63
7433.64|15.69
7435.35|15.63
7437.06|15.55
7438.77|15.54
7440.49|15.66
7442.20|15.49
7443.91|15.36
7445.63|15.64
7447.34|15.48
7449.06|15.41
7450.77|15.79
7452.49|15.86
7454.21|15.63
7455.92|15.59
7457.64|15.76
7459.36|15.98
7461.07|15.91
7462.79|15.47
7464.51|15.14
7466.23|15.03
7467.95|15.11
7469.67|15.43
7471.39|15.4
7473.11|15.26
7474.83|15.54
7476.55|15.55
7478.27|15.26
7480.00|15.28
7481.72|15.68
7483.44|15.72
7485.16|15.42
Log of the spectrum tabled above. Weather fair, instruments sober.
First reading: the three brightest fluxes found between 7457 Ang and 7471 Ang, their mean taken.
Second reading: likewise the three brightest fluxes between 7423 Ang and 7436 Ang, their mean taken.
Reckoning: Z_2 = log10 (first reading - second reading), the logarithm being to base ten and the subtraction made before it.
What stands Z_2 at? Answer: -1.10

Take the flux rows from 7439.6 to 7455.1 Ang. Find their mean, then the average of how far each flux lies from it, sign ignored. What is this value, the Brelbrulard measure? 0.14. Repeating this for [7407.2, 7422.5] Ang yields 0.23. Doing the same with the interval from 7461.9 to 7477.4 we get 0.17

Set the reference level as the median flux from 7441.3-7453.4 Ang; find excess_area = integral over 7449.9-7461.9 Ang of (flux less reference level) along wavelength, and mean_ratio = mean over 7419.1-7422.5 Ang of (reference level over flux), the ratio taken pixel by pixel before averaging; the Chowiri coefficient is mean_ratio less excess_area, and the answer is -2.6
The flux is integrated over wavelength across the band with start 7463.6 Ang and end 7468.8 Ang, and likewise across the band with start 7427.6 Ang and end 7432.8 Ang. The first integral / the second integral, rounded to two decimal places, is 0.96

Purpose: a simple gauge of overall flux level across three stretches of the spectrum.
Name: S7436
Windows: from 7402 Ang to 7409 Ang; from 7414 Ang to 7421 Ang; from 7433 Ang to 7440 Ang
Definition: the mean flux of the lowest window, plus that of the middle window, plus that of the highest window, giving 46.54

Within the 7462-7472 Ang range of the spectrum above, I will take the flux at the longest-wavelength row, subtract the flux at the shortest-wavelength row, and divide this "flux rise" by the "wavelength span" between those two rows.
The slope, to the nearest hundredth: -0.01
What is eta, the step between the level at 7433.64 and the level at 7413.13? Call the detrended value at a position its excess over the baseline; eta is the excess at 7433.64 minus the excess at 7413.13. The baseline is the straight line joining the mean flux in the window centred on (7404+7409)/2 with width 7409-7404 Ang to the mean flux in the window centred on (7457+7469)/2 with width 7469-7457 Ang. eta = 1.13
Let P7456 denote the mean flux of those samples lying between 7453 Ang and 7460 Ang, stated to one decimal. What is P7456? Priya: 15.7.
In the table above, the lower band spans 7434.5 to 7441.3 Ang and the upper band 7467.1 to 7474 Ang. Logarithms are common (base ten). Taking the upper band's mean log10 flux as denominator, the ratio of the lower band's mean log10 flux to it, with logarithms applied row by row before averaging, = 1.01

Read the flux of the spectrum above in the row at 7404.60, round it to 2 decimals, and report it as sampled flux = 15.86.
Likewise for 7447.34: 15.48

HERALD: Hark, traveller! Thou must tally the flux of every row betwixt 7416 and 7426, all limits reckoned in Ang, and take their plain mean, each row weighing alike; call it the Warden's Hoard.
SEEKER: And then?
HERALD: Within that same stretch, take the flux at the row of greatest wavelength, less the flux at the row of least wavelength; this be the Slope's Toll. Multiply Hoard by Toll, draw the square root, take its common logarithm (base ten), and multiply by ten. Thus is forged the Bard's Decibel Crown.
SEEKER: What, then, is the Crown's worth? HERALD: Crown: 2.5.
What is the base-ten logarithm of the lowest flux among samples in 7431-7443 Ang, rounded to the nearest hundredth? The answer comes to 1.19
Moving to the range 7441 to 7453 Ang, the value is 1.19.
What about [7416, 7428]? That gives 1.18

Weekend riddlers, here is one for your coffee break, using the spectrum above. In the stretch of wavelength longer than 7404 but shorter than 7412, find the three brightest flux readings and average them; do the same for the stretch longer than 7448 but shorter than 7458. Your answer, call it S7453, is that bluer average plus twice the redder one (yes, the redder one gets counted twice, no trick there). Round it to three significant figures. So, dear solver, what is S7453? 47.5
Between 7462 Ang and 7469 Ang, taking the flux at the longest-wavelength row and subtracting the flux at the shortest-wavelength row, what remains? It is -0.36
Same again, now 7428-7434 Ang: -0.22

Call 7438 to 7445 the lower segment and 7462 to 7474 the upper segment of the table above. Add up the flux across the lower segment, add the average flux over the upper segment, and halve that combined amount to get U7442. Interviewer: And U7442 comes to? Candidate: 39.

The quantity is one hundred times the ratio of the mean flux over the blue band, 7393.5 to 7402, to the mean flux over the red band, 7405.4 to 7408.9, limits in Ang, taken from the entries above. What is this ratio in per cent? 98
